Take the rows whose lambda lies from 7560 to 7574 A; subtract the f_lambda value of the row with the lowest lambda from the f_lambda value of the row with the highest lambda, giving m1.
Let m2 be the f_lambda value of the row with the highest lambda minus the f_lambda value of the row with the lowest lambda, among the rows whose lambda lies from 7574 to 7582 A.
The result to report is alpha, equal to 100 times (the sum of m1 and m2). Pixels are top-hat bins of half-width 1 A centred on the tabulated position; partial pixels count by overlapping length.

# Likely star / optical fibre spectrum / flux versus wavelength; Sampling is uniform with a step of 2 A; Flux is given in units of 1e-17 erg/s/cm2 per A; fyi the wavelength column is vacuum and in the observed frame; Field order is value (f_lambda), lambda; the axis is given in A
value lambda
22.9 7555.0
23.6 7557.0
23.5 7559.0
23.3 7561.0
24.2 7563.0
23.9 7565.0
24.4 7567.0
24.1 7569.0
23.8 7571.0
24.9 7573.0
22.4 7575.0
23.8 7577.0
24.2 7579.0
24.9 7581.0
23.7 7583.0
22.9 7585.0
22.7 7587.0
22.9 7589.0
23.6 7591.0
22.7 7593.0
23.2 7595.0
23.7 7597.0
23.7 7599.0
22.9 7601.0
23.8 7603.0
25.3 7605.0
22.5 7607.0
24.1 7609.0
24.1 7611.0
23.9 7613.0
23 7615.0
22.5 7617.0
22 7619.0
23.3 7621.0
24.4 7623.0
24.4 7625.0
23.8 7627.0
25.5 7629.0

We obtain 410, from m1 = 1.60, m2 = 2.5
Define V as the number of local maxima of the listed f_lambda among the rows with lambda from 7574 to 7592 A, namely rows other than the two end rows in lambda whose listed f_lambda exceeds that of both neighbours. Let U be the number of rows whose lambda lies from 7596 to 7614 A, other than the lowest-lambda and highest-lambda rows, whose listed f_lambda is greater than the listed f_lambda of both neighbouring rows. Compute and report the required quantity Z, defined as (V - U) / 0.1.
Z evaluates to 0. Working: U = 1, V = 1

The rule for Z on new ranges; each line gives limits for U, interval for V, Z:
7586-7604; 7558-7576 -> 20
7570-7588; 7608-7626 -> -20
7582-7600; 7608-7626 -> -10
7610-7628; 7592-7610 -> 10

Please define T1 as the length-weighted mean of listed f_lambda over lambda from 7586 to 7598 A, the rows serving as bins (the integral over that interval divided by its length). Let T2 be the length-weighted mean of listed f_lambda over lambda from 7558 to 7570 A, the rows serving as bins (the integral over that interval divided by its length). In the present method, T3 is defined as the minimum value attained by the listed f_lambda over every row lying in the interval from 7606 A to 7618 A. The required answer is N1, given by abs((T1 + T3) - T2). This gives 21.7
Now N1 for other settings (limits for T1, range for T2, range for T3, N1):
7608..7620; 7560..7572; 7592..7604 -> 22.0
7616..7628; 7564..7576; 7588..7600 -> 22.2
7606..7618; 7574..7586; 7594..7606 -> 22.6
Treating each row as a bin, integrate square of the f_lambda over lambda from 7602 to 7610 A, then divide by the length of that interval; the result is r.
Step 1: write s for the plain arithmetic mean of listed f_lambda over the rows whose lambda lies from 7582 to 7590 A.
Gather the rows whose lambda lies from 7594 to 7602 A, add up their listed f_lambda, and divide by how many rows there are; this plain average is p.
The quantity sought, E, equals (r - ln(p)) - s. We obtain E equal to 547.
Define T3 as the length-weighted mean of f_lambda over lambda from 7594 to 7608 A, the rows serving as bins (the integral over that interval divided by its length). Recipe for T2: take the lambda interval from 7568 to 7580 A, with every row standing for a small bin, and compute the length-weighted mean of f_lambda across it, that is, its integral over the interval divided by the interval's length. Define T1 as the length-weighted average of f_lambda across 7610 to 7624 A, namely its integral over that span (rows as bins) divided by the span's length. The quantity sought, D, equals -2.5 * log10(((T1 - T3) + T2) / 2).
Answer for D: -2.68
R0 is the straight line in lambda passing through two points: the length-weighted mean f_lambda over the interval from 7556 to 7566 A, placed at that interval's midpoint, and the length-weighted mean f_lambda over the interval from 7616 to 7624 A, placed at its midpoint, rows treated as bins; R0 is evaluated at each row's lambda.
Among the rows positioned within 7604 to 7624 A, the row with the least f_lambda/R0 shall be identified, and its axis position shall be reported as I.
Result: 7619.0 A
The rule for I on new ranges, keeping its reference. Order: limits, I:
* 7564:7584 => 7575.0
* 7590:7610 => 7607.0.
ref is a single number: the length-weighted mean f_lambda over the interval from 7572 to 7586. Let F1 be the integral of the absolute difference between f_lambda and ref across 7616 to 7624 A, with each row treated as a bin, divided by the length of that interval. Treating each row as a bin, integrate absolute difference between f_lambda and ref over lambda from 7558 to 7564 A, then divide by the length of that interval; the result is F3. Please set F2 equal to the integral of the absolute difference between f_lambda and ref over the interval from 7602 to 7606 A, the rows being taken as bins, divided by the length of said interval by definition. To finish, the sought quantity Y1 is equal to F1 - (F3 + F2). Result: -0.1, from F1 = 1.06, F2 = 0.75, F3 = 0.41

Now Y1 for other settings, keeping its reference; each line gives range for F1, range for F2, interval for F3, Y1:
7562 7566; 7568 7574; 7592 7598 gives -0.9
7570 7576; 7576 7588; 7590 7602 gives -0.3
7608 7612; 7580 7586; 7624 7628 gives -0.7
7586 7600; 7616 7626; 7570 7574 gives -0.9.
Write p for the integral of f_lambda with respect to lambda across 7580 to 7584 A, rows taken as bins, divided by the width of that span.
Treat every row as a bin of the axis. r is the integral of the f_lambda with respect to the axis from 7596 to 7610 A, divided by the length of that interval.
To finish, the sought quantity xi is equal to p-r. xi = 0.59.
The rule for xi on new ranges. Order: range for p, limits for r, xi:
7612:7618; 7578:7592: -0.42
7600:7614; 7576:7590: 0.21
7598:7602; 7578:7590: -0.25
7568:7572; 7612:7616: 0.50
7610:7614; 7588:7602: 0.76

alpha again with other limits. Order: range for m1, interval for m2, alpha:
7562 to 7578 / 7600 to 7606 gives 200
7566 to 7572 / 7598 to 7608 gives -180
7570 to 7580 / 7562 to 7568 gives 60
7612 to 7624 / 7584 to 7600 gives 130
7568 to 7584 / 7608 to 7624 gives -10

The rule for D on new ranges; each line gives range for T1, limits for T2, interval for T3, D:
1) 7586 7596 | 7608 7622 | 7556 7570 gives -2.62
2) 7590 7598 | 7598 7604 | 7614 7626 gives -2.68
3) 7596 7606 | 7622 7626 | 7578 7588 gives -2.72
